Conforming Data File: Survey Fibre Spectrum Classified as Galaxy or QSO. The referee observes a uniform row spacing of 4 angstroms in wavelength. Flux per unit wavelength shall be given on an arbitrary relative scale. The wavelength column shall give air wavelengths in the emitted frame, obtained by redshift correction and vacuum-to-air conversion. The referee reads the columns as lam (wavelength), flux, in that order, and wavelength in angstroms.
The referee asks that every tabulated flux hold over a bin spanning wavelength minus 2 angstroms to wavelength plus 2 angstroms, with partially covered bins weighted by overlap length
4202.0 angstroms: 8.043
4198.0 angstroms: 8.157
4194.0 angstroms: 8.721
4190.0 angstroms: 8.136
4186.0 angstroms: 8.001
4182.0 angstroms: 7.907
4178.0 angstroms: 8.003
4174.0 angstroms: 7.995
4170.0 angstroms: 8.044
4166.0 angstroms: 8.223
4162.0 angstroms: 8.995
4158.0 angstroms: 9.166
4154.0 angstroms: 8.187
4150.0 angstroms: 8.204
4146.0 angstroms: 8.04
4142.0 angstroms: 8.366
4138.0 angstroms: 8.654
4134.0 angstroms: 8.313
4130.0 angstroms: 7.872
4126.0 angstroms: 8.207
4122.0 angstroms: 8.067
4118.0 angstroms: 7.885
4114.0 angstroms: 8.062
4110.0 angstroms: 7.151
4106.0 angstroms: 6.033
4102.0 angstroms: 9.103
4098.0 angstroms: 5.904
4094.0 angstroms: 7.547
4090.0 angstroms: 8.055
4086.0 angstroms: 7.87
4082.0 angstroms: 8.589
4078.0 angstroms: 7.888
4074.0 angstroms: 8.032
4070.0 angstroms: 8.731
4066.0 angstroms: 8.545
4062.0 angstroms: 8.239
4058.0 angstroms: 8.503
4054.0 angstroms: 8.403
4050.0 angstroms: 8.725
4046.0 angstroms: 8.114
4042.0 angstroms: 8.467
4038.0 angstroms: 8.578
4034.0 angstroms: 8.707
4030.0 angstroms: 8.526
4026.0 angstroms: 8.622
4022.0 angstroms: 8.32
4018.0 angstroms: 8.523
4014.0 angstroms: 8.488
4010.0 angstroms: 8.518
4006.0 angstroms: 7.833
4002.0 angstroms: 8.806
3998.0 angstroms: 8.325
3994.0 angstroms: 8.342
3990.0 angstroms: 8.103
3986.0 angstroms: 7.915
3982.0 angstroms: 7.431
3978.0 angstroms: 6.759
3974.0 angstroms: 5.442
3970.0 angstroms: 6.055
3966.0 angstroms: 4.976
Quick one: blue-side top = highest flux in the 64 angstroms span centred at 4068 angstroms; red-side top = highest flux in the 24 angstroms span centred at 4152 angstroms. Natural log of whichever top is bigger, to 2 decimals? 2.22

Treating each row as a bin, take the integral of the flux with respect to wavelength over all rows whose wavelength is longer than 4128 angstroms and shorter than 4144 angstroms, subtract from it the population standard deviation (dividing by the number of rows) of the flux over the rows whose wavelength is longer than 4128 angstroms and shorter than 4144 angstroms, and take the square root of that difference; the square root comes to 11.5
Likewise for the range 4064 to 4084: 12.9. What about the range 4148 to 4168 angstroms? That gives 13.1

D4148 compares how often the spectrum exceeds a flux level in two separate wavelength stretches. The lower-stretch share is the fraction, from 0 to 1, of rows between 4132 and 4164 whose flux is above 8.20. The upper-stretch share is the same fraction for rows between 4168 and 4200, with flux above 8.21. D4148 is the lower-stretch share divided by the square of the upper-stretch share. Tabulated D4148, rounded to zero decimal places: 48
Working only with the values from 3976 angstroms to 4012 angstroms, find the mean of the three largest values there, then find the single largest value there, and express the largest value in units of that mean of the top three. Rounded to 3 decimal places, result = 1.029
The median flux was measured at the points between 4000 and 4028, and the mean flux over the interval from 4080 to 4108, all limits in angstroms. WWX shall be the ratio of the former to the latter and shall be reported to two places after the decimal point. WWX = 1.12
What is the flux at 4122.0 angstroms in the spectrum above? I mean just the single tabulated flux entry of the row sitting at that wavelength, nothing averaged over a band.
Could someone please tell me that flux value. 8.067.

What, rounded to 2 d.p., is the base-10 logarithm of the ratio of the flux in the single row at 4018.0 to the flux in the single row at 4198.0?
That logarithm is 0.02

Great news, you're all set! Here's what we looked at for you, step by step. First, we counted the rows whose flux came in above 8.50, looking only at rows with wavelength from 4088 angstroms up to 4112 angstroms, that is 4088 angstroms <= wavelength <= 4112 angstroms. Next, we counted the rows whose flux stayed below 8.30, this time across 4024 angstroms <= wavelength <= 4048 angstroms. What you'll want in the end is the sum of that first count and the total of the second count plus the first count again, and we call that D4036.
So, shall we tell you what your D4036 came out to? 3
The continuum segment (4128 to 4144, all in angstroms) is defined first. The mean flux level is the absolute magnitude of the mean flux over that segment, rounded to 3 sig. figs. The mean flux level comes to 8.30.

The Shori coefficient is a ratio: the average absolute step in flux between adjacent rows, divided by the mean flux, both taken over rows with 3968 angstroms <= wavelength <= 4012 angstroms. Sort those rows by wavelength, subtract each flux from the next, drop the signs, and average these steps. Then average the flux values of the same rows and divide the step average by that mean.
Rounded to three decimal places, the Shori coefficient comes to 0.075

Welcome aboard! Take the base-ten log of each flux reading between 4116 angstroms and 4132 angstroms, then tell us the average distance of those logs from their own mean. 0.0070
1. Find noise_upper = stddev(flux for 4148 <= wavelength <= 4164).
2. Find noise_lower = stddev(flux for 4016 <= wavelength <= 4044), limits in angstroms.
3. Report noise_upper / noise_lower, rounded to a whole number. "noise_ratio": 4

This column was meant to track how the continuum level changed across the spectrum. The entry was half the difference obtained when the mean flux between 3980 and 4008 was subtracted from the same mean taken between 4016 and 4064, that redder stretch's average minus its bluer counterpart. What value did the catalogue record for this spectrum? 0.18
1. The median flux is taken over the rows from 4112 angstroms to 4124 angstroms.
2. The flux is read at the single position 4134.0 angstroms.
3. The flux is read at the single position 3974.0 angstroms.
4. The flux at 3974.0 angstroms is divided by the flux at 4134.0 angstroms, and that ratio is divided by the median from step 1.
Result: 0.081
